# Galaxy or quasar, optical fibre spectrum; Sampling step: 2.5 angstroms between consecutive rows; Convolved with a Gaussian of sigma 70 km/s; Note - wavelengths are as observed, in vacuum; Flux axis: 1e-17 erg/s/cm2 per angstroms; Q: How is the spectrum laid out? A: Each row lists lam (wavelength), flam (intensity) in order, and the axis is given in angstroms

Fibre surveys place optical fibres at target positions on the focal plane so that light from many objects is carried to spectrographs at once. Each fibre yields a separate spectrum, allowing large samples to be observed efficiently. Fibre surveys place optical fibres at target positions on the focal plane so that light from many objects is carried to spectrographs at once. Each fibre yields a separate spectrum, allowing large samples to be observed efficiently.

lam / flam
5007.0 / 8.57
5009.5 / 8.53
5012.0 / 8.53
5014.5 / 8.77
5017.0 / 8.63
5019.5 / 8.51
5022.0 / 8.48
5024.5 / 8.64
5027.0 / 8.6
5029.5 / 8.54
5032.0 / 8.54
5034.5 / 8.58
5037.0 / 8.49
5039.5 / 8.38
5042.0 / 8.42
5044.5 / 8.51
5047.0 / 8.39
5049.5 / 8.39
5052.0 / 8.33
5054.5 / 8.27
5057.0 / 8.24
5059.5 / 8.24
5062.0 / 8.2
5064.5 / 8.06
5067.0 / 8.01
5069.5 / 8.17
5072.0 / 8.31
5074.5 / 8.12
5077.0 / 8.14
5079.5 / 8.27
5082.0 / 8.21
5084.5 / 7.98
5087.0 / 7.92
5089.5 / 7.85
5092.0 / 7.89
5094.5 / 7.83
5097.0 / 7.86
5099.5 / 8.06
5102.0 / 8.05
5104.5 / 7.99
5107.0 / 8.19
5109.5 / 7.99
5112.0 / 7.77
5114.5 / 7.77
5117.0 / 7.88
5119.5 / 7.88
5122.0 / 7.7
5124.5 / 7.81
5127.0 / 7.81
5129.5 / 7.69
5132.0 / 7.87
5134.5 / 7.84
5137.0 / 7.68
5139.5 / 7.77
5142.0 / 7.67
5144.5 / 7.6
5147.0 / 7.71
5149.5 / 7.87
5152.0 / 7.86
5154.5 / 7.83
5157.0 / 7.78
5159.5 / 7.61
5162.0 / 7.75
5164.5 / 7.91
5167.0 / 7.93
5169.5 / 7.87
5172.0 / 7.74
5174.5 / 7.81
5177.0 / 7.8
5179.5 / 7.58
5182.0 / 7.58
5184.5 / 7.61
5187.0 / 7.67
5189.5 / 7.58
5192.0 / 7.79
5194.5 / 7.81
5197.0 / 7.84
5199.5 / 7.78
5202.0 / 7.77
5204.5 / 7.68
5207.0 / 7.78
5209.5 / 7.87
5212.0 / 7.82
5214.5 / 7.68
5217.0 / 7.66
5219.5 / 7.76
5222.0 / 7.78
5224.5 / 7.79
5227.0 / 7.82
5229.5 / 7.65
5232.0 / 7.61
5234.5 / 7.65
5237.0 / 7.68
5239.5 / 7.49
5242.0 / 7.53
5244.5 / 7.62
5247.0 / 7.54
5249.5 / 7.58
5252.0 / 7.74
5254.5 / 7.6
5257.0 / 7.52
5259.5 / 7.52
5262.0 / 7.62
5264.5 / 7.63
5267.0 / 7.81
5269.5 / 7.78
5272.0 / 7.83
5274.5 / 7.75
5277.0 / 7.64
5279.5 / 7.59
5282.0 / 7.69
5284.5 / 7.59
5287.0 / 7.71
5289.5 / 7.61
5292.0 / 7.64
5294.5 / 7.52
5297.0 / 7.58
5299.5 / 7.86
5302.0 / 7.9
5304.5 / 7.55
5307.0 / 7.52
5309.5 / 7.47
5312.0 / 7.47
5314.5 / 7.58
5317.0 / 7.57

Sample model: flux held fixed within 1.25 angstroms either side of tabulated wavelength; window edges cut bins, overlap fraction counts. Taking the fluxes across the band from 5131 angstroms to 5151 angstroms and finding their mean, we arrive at 7.75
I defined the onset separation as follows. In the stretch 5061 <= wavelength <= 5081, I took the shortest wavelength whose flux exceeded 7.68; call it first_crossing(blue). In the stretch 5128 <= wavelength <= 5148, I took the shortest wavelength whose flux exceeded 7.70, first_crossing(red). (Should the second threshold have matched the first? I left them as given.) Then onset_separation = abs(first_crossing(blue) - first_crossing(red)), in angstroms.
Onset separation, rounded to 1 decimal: 70.0 angstroms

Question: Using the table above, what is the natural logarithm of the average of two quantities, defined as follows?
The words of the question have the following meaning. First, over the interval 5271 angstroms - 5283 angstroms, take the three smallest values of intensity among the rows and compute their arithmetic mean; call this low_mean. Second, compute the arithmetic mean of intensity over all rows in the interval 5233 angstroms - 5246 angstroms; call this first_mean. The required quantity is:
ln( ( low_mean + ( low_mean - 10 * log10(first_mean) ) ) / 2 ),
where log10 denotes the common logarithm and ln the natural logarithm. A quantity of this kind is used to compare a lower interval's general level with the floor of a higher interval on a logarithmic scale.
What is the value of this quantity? 1.17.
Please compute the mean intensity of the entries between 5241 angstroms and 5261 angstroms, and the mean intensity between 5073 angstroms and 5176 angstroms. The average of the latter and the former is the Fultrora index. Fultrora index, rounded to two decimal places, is 7.73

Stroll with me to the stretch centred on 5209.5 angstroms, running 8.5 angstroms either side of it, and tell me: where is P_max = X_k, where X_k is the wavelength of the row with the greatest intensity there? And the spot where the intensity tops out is 5209.5 angstroms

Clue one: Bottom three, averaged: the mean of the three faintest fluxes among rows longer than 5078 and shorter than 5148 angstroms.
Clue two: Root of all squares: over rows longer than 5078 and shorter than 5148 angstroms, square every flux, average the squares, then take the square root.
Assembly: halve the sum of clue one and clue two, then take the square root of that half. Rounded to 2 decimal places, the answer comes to 2.79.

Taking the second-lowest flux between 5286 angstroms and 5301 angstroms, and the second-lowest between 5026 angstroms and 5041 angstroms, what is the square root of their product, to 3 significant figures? 8.02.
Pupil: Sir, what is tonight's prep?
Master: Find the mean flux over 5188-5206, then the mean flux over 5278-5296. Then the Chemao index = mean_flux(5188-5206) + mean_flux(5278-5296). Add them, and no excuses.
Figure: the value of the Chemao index 15.37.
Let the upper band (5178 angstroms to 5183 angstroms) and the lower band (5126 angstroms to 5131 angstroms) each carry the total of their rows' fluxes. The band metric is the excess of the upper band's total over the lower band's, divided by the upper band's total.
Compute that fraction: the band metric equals -0.022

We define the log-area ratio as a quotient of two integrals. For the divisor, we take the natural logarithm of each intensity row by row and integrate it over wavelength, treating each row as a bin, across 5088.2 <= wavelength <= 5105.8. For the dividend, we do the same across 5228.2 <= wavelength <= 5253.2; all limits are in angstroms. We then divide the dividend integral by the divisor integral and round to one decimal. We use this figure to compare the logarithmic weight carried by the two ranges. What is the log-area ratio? 1.4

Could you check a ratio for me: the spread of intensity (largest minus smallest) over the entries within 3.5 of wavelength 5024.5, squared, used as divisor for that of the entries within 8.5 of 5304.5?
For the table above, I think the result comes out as 17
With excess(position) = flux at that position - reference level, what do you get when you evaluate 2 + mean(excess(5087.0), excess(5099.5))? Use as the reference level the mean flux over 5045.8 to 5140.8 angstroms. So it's 1.98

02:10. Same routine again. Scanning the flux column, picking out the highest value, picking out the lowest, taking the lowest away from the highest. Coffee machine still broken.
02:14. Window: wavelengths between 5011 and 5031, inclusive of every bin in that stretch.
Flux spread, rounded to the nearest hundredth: 0.29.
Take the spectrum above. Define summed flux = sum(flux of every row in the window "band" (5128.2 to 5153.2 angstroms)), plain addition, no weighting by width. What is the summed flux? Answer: 77.6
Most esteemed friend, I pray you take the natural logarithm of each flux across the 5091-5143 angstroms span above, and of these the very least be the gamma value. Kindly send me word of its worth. 2.04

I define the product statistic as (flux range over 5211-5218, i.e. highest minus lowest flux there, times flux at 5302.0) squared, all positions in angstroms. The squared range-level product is 2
